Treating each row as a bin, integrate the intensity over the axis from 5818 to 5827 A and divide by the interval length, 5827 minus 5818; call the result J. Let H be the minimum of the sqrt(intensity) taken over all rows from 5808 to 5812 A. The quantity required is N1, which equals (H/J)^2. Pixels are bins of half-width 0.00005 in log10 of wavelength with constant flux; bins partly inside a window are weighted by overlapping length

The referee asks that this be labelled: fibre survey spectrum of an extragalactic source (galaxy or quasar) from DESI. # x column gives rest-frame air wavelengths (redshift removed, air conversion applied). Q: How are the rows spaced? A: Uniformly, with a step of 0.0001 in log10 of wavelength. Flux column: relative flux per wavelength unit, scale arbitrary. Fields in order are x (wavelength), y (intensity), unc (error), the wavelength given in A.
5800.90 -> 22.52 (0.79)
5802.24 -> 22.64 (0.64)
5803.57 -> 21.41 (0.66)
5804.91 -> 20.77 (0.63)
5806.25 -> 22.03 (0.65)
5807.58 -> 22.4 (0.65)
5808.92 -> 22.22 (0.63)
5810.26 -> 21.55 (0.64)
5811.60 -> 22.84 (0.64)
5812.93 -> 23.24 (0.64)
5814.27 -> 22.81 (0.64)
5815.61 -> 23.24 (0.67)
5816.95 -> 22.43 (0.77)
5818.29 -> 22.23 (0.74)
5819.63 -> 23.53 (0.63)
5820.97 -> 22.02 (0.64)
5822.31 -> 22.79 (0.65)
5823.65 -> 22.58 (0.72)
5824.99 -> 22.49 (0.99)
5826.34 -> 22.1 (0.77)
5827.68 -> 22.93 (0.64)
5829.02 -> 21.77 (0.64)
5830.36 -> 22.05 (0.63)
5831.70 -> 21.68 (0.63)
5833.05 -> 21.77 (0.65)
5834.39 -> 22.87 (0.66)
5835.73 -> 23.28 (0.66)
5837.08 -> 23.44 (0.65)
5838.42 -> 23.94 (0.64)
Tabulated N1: 0.0424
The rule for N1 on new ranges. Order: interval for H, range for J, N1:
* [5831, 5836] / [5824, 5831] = 0.0437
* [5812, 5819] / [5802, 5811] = 0.0466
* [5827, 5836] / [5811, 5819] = 0.0417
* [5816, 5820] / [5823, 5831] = 0.0446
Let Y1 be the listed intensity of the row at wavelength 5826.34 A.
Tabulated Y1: 22.1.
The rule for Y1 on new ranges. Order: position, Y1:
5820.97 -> 22.02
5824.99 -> 22.49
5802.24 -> 22.64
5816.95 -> 22.43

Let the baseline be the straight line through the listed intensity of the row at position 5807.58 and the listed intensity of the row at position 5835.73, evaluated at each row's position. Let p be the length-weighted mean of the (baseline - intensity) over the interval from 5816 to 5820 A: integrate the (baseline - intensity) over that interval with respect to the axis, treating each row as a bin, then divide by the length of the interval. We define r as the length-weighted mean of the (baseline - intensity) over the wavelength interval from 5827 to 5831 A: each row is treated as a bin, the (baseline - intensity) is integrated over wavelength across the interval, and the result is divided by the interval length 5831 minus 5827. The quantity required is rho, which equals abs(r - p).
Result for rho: 0.8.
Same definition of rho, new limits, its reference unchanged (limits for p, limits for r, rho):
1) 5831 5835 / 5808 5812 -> 0.8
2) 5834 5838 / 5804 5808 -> 0.7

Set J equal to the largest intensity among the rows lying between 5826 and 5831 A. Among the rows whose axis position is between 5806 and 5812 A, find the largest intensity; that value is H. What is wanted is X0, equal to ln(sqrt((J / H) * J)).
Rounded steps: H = 22.84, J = 22.93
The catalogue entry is 1.57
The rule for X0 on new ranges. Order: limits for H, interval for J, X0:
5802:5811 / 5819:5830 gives 1.60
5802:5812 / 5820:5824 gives 1.56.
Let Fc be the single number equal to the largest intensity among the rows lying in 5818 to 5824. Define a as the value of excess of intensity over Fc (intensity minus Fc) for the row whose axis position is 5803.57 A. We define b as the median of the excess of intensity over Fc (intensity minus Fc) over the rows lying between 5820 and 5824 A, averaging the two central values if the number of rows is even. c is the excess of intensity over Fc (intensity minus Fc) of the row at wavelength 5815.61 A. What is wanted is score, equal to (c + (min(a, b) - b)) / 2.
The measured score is -0.73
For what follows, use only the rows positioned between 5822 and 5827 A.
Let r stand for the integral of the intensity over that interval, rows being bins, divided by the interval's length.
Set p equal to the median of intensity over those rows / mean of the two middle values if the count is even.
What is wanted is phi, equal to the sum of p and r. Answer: 45.0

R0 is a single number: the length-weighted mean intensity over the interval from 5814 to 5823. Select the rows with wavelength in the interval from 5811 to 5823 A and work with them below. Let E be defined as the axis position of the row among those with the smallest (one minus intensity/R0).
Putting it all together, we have 5819.63 A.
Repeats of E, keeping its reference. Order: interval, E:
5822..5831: 5827.68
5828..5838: 5837.08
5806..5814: 5812.93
